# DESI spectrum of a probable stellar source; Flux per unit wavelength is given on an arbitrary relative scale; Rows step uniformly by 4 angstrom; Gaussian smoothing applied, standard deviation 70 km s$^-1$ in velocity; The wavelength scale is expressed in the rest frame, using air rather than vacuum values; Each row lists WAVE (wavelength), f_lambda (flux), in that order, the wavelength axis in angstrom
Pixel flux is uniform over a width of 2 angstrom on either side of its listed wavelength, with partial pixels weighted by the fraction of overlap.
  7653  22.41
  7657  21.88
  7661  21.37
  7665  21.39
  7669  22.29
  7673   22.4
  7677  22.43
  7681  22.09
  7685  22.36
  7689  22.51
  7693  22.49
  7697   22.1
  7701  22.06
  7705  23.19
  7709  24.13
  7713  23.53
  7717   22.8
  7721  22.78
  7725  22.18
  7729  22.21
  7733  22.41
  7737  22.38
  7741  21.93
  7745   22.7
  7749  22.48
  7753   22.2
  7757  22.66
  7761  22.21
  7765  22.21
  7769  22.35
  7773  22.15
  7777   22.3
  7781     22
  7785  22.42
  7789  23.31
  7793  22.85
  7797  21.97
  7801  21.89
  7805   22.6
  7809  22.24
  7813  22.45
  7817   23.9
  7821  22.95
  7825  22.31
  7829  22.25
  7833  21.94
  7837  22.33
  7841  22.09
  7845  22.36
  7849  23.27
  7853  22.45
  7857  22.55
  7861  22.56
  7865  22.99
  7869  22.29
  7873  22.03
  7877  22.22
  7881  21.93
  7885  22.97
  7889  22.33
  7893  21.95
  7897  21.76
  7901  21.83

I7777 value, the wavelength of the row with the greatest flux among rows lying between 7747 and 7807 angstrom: 7789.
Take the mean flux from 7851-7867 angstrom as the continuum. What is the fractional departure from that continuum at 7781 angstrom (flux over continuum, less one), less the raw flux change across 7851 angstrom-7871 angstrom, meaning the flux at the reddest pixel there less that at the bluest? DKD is 0.13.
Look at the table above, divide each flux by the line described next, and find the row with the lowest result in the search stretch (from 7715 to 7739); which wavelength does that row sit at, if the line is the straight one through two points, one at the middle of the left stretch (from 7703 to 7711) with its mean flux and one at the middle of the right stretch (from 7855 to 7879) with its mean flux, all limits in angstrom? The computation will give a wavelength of 7725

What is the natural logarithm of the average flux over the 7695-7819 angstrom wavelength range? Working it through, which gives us 3.12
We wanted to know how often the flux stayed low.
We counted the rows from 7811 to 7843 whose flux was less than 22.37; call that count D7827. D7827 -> 5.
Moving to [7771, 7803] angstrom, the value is 5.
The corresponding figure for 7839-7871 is 3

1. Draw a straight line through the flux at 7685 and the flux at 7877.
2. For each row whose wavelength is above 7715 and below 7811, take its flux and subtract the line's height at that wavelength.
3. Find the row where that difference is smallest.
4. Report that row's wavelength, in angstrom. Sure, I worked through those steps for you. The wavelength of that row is 7741 angstrom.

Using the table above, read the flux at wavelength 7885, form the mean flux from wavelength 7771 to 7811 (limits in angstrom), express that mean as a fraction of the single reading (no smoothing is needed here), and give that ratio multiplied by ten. 9.7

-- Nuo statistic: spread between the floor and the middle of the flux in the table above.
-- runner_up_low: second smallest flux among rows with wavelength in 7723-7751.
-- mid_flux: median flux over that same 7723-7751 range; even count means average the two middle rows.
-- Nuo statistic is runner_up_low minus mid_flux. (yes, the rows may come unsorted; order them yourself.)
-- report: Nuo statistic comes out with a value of -0.20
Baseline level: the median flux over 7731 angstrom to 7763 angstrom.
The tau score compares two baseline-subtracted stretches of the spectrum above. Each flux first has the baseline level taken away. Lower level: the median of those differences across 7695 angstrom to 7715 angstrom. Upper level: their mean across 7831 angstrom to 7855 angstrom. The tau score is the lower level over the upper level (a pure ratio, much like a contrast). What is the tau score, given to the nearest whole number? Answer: 68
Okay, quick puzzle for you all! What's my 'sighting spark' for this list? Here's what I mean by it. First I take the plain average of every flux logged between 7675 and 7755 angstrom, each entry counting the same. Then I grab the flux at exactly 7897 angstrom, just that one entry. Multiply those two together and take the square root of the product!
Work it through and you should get 22.2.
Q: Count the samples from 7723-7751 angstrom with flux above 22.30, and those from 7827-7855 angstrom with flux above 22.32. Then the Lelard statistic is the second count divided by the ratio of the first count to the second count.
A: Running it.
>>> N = 4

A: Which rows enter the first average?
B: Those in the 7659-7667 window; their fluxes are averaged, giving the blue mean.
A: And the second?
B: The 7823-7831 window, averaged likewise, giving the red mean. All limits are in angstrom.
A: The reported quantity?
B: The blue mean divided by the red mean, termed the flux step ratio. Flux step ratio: 0.96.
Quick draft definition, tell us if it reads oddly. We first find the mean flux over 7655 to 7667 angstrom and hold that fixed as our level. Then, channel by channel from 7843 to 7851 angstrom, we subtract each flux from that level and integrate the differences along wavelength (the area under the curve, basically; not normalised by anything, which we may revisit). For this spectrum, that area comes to -10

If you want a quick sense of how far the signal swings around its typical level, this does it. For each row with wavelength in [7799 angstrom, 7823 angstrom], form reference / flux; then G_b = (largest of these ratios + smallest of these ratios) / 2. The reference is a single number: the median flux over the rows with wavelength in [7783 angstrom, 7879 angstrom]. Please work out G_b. 0.98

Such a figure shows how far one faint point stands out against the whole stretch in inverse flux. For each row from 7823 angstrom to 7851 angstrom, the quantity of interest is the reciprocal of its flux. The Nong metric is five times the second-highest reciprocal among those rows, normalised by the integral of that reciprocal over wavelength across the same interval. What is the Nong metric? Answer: 0.181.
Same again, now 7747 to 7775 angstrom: 0.180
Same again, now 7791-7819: 0.183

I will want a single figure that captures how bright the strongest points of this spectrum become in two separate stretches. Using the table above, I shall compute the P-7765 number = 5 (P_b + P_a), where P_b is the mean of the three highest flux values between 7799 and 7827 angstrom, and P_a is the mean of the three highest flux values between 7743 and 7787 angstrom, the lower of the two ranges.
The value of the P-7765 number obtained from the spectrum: 229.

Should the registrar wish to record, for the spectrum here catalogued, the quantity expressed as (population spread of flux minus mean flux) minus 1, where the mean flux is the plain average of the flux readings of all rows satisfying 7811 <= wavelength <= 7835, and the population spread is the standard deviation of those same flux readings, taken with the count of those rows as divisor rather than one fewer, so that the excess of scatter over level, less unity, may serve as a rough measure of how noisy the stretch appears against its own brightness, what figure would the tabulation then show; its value -22.99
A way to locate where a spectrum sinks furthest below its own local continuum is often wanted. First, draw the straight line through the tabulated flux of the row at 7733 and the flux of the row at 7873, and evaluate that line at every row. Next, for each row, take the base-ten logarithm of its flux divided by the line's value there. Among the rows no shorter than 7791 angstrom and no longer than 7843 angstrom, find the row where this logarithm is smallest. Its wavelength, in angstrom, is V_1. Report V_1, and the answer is 7801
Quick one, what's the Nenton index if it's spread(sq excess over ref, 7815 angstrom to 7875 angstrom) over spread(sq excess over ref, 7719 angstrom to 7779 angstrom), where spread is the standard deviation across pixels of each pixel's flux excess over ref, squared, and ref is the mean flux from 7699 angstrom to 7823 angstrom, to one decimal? 4.5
